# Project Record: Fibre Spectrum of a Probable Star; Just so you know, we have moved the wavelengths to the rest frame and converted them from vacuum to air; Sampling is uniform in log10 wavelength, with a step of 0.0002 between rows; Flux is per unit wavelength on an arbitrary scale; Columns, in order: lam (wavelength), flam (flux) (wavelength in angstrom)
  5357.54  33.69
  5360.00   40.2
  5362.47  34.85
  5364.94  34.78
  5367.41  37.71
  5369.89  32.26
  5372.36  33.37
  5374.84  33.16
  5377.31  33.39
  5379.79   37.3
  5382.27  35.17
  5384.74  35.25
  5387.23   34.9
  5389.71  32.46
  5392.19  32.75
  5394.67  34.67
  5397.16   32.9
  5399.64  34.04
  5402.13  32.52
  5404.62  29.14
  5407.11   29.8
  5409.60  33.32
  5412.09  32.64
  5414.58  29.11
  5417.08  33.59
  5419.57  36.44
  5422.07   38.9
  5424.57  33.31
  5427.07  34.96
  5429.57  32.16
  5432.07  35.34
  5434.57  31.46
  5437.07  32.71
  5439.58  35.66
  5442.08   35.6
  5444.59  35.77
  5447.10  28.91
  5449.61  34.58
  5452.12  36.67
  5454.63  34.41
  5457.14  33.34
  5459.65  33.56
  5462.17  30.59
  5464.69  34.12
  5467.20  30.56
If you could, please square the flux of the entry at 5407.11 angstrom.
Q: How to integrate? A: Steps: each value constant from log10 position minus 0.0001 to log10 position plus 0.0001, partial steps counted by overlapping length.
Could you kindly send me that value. 888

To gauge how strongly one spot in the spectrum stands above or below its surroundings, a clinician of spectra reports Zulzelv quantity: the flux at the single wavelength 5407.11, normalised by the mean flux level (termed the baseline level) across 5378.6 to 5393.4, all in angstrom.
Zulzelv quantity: 0.86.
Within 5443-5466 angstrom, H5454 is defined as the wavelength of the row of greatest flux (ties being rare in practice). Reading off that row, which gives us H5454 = 5452.12 angstrom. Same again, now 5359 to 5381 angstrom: 5360.00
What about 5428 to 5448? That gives 5444.59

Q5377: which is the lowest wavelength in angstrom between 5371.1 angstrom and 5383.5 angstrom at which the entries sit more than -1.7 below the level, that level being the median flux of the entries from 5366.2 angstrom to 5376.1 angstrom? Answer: 5372.36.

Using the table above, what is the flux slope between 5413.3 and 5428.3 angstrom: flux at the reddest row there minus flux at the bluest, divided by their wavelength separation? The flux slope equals 0.47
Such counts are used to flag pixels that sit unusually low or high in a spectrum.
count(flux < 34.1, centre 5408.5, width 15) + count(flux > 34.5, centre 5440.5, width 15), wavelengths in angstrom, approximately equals 9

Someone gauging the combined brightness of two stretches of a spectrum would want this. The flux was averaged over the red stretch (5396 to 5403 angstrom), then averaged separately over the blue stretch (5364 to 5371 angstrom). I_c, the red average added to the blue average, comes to 68.1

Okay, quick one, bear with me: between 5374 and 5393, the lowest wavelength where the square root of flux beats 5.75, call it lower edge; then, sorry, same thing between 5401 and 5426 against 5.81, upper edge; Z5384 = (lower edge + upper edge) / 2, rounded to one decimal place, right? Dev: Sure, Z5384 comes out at 5397.2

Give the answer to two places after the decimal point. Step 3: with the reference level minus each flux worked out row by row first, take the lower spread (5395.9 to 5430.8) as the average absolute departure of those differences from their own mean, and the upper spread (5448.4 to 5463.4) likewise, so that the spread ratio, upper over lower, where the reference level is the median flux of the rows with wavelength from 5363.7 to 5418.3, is 0.73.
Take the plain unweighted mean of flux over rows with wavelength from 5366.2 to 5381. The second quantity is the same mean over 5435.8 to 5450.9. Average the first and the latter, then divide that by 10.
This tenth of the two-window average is 3.42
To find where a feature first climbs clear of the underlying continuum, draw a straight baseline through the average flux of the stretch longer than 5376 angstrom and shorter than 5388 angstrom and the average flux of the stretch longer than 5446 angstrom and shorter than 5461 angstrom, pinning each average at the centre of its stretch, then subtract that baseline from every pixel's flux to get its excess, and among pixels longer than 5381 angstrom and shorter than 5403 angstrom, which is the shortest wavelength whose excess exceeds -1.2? 5382.27 angstrom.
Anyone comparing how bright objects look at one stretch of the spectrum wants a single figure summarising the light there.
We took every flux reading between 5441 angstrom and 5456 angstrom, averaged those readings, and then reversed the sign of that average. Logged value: -34.3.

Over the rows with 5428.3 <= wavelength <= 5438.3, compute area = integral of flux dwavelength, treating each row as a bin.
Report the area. 329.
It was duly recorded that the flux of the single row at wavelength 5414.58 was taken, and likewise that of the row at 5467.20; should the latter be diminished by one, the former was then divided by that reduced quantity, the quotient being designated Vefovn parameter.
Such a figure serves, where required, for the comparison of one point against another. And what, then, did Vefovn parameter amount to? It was 0.98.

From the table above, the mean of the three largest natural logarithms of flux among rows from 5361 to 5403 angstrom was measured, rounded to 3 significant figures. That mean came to 3.60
